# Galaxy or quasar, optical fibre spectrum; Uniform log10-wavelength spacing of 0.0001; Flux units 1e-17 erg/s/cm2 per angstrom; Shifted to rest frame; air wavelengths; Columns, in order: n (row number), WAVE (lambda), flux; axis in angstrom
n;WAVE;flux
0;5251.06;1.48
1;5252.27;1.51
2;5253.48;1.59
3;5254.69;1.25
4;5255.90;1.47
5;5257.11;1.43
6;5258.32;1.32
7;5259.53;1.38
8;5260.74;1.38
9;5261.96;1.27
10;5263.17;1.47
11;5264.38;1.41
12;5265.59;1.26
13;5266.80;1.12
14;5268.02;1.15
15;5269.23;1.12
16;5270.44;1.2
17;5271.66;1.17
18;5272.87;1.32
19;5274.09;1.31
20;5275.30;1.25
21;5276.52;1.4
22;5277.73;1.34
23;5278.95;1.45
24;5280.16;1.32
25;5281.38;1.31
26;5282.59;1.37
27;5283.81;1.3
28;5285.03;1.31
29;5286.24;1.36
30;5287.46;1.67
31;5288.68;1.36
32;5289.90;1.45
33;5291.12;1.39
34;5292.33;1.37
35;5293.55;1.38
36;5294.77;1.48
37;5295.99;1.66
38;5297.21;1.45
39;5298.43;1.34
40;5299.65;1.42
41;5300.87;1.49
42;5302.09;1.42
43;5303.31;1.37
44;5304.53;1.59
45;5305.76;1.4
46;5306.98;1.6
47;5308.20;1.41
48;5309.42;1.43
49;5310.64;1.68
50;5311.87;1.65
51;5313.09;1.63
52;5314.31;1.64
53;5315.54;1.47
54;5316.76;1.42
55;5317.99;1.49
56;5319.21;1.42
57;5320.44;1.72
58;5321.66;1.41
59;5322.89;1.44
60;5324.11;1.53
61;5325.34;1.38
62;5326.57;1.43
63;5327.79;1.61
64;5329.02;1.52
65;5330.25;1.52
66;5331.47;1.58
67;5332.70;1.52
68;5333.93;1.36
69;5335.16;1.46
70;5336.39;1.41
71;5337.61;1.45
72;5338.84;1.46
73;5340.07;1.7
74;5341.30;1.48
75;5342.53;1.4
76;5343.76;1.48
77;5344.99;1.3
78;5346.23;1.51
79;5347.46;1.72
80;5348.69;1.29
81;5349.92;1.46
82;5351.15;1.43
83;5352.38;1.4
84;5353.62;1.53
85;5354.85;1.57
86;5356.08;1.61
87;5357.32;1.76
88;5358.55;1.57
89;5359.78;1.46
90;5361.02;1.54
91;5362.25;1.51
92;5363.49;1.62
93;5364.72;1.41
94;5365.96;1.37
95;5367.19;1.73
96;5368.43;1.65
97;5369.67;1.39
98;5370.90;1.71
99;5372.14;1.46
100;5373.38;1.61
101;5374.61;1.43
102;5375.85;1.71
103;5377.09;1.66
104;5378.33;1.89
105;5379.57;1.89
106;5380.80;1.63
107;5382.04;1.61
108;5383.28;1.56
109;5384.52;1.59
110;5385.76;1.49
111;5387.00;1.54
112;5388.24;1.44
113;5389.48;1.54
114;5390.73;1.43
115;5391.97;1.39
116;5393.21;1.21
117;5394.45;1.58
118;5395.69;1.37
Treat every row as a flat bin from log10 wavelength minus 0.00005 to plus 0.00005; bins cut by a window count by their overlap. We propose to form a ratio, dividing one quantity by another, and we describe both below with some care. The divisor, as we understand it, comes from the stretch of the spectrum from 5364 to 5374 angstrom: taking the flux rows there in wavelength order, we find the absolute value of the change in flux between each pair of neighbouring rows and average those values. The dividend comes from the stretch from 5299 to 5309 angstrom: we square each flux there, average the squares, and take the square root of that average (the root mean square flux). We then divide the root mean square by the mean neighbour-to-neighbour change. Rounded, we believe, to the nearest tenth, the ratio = 7.0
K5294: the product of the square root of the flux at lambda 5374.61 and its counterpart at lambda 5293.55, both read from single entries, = 1.40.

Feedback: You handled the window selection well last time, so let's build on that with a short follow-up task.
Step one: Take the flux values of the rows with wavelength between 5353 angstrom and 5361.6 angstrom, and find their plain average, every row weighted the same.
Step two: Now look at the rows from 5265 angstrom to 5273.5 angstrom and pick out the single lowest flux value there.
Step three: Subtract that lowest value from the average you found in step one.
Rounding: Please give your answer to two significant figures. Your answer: 0.46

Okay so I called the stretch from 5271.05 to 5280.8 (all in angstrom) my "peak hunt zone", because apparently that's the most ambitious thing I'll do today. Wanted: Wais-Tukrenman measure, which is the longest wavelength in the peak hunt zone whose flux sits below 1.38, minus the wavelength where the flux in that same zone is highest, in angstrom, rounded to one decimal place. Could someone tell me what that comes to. 1.2 angstrom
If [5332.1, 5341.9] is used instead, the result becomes -6.1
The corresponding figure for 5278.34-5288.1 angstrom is -1.2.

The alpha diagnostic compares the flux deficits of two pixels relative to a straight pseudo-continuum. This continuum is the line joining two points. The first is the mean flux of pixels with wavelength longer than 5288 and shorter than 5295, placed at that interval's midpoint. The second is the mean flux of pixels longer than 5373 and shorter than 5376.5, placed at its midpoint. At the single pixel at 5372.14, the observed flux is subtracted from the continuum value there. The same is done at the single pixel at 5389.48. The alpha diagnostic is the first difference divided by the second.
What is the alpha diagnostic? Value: 1.6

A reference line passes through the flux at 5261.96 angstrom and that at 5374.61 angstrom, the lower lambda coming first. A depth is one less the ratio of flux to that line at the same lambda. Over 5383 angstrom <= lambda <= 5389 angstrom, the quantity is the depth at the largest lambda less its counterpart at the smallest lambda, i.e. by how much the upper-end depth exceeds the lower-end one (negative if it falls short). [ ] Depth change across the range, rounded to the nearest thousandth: 0.088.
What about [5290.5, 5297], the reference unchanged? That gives -0.199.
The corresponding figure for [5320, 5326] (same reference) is 0.257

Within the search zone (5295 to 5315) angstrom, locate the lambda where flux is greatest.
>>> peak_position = 5310.64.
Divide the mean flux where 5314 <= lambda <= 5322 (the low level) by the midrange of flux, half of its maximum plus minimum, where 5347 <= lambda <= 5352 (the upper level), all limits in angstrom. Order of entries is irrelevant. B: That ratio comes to 1.00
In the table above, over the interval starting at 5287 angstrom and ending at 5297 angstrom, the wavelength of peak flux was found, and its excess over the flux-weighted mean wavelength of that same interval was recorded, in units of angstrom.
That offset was -4.3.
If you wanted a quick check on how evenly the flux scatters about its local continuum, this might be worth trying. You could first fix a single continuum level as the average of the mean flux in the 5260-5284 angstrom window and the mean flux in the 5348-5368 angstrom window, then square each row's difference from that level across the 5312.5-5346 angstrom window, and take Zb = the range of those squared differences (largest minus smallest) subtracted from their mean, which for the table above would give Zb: -0.08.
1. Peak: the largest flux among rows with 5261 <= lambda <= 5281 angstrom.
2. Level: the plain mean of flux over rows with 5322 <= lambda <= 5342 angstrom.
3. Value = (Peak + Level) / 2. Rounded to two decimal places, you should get 1.48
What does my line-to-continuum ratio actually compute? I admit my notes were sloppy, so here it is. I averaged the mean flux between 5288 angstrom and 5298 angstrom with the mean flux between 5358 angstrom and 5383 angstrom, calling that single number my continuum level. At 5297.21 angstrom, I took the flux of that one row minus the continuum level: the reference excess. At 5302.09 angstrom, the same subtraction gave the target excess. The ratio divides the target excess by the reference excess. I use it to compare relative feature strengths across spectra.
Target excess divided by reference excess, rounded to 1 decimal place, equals 1.4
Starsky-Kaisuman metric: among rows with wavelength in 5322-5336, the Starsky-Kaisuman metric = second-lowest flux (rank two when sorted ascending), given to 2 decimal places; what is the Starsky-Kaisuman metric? 1.38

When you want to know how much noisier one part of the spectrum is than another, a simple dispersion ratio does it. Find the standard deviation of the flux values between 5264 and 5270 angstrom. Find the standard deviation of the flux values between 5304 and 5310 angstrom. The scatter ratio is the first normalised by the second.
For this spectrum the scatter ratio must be 1.2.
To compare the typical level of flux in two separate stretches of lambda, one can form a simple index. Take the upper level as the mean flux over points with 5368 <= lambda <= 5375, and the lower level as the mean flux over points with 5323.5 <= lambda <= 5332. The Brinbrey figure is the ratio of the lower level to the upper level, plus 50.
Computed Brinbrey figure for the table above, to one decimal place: 51.0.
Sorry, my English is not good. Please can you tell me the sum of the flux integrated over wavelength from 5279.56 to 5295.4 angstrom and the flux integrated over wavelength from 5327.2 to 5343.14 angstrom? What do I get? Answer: 45.9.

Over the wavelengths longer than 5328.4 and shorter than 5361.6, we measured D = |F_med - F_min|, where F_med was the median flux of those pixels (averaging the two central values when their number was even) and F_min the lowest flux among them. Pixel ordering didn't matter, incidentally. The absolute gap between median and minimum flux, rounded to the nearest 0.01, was 0.19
